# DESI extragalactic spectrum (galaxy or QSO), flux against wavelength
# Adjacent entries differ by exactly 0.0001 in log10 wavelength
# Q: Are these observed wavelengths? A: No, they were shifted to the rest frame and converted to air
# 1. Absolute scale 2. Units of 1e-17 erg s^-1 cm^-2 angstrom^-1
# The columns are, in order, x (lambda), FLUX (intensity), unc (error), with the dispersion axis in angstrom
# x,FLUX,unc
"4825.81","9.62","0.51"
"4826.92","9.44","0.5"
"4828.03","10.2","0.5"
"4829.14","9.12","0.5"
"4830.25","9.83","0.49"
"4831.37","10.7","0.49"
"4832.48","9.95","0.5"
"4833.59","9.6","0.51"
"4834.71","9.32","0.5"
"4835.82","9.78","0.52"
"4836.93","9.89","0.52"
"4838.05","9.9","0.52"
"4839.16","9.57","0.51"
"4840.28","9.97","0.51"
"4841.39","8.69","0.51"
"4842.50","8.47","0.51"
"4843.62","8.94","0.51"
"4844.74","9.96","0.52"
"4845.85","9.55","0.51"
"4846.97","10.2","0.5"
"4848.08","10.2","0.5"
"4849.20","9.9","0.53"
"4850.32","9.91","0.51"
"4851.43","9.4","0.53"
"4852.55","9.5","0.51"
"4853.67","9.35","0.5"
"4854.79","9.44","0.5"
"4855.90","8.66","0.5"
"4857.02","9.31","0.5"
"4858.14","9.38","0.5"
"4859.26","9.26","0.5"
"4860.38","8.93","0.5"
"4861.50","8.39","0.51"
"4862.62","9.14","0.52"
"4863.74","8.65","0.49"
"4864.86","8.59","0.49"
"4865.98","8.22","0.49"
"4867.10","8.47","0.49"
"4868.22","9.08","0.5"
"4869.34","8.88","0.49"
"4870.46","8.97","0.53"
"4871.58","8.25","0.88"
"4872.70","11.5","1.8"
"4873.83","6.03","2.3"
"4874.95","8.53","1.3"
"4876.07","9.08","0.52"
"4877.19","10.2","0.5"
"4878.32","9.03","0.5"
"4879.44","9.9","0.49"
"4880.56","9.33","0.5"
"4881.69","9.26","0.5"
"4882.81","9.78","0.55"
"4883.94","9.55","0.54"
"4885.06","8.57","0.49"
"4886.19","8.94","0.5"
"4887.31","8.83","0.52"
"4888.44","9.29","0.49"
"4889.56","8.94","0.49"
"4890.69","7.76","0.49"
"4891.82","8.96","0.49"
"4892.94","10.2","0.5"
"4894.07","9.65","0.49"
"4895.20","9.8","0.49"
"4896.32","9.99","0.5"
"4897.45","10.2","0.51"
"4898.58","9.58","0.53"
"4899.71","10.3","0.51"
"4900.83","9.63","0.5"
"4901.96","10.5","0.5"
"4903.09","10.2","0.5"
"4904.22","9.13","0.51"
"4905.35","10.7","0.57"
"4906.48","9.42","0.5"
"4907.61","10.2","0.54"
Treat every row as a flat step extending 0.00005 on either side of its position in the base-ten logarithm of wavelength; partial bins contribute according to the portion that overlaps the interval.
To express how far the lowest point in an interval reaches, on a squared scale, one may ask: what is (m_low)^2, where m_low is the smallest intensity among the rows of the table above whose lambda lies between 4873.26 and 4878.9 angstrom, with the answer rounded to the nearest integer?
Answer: 36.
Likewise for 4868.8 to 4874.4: 36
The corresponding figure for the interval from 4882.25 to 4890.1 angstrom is 73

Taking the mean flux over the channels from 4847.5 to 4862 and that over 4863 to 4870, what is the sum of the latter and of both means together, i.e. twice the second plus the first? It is 26.7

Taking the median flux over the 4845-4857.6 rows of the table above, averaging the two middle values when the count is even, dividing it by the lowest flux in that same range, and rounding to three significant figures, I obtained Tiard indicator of 1.10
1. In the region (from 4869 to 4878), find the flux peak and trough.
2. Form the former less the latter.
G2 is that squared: 30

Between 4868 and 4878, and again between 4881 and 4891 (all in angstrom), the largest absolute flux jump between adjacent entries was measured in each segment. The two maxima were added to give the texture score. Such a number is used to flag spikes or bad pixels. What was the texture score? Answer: 7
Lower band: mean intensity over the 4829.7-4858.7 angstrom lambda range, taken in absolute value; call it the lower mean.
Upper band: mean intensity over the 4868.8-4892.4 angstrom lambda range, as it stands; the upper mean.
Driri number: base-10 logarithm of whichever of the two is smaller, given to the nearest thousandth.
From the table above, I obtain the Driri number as 0.956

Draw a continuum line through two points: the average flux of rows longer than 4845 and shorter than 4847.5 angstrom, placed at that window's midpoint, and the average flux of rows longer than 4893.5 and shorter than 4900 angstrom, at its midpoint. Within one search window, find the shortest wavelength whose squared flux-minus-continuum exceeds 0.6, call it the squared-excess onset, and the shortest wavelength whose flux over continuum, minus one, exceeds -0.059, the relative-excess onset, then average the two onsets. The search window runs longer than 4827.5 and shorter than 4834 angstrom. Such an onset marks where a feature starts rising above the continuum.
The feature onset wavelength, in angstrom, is 4829.7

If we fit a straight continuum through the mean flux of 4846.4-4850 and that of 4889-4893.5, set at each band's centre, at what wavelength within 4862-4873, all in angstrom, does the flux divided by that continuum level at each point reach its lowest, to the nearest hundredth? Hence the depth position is 4865.98 angstrom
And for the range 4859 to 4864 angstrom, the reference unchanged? 4861.50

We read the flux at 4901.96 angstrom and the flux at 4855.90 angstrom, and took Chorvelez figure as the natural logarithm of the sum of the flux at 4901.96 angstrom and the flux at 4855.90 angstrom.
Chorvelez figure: 2.95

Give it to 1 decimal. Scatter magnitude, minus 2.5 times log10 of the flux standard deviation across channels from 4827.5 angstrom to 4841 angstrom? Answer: 1.0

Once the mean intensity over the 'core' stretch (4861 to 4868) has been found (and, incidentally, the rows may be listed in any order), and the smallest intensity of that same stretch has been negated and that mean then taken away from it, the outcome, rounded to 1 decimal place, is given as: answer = -16.8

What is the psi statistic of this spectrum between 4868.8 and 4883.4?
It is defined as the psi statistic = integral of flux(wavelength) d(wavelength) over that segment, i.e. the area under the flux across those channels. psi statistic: 133.3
